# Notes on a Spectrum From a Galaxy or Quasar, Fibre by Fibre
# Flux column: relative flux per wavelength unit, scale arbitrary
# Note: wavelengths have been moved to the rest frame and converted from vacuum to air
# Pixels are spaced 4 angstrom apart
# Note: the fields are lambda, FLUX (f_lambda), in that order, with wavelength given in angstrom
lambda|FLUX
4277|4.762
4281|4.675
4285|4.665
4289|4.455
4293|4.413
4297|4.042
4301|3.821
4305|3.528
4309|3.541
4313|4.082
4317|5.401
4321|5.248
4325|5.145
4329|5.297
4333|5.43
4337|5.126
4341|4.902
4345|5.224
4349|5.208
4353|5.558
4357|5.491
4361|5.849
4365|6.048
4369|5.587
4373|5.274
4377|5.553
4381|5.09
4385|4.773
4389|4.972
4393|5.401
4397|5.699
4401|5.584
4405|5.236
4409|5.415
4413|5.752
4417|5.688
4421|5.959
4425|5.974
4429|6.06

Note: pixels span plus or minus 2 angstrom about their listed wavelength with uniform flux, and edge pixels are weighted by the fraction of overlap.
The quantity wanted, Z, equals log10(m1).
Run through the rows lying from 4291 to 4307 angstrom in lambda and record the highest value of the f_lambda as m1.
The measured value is 0.645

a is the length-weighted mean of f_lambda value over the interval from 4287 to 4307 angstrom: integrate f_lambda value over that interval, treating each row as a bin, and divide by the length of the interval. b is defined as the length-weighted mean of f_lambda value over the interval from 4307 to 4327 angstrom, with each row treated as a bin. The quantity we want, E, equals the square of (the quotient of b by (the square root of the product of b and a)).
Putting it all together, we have 1.2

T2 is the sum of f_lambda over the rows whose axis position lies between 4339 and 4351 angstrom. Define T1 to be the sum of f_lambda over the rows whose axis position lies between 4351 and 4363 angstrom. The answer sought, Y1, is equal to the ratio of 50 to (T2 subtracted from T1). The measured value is 32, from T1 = 16.9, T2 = 15.3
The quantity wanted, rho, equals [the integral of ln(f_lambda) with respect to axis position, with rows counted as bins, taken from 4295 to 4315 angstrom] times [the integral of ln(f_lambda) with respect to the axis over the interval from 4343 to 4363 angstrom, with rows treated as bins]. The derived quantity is 906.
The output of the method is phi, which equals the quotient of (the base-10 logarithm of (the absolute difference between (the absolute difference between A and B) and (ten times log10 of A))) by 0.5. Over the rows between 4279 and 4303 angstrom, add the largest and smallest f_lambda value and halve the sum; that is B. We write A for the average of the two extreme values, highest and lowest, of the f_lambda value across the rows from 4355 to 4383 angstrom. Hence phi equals 1.58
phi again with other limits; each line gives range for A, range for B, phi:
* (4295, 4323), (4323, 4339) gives 1.51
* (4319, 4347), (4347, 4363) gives 1.66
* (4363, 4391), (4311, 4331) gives 1.65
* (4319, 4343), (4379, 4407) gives 1.70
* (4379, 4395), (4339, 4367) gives 1.65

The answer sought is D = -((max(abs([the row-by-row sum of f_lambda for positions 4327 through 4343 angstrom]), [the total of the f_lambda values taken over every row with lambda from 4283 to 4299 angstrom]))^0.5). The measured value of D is -4.56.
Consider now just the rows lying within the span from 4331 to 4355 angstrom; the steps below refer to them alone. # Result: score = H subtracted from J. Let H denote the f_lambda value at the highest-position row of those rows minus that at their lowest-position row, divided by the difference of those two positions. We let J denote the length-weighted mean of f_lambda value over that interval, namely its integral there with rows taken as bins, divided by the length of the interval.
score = 5.2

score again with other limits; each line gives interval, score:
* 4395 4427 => 5.7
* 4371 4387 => 5.2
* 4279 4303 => 4.4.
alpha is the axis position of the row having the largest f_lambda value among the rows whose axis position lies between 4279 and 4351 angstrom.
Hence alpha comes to 4333 angstrom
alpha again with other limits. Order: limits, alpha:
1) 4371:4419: 4413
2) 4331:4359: 4353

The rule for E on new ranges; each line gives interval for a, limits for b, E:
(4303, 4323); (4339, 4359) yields 1.2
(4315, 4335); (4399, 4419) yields 1.0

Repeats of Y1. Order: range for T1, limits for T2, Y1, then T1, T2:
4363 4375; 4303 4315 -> 9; 16.9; 11.2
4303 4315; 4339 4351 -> -12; 11.2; 15.3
